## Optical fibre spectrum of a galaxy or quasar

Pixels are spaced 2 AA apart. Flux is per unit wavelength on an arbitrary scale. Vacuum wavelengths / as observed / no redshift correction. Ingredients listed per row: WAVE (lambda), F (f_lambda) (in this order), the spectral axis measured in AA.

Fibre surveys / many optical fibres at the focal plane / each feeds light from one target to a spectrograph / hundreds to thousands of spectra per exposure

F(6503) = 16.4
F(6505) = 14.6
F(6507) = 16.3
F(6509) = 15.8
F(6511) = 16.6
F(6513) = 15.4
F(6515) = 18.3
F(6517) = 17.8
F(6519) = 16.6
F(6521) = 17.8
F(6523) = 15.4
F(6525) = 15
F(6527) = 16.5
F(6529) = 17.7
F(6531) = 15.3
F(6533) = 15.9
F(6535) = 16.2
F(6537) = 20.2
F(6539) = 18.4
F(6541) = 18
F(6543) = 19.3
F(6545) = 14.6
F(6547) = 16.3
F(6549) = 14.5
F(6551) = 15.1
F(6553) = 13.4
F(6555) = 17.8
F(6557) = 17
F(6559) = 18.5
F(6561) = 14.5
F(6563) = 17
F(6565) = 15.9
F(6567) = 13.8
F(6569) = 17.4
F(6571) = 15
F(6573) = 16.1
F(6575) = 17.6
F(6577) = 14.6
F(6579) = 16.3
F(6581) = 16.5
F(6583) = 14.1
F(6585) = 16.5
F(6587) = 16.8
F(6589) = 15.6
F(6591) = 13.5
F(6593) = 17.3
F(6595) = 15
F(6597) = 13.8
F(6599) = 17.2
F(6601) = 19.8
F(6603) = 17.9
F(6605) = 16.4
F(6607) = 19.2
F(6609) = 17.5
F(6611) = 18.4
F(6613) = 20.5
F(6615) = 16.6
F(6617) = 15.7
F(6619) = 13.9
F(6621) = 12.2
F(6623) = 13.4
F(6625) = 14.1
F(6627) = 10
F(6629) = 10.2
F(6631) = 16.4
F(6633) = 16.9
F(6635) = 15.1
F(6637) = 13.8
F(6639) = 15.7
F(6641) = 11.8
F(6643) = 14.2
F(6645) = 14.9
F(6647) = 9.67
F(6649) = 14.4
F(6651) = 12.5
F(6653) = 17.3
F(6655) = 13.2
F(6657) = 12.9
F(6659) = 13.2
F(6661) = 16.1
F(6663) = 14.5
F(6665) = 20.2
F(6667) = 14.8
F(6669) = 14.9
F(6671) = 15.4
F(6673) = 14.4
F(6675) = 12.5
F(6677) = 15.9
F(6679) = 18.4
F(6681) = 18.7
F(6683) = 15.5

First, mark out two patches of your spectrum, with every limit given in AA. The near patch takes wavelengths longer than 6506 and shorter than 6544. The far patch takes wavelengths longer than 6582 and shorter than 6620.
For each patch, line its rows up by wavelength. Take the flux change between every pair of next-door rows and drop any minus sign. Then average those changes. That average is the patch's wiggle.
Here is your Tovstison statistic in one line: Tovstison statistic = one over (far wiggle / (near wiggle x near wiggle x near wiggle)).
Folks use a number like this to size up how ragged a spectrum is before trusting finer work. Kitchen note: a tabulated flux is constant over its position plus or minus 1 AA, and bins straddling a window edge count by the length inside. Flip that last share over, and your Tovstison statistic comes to 1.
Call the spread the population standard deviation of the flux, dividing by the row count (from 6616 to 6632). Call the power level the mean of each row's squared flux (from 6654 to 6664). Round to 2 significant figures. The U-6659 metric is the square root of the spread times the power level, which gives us 21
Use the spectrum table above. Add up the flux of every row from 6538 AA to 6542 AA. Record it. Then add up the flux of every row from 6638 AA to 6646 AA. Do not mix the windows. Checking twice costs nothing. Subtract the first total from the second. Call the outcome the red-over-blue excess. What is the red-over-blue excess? 20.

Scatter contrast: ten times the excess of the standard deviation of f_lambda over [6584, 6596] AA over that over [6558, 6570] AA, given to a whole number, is -4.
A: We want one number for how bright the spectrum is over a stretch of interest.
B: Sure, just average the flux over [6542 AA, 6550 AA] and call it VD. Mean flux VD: 16.2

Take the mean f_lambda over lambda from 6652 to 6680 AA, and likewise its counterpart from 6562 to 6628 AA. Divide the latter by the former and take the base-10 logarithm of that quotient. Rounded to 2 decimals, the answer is 0.02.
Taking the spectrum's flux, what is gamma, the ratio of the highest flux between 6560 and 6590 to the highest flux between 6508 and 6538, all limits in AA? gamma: 0.87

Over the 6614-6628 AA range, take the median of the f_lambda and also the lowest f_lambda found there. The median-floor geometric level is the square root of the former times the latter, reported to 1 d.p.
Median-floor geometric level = 11.8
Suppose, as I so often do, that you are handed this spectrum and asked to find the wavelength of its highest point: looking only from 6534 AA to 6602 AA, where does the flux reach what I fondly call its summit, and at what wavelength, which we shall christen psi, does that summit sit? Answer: 6537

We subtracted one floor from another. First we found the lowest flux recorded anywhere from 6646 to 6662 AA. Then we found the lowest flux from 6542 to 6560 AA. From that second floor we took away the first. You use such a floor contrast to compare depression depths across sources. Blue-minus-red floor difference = 3.7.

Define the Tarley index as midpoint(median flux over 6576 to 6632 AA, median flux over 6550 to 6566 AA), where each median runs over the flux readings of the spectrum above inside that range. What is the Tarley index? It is 16.4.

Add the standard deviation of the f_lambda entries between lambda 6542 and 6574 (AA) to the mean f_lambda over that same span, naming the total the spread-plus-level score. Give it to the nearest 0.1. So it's 17.7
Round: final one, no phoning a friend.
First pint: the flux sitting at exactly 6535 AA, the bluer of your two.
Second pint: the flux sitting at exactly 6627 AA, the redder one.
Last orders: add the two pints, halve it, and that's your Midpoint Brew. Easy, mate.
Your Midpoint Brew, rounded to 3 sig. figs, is 13.1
